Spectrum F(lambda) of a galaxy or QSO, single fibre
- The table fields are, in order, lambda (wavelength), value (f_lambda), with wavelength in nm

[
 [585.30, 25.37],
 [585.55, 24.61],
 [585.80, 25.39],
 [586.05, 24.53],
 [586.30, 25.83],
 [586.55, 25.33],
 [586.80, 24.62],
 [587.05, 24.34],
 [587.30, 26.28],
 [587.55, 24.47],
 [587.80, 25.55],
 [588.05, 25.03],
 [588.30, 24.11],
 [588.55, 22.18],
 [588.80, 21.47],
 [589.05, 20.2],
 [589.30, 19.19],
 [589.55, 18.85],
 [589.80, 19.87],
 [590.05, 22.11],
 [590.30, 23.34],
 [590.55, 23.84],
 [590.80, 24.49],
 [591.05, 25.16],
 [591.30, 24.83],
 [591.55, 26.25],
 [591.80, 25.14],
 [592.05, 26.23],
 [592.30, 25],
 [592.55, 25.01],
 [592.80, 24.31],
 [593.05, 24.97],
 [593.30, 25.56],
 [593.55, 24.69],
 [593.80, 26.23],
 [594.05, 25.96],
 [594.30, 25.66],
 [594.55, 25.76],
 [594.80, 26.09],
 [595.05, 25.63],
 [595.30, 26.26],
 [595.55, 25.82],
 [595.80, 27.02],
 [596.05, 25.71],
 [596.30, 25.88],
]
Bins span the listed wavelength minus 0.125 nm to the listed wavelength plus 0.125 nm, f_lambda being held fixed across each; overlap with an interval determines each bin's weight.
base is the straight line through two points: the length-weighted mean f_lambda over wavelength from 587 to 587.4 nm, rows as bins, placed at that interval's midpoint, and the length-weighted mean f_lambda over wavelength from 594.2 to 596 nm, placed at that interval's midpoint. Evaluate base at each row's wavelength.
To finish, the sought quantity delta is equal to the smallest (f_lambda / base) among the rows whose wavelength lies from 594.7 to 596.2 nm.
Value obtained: 0.985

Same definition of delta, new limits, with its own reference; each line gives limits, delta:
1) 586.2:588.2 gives 0.958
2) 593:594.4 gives 0.953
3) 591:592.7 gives 0.965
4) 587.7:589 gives 0.840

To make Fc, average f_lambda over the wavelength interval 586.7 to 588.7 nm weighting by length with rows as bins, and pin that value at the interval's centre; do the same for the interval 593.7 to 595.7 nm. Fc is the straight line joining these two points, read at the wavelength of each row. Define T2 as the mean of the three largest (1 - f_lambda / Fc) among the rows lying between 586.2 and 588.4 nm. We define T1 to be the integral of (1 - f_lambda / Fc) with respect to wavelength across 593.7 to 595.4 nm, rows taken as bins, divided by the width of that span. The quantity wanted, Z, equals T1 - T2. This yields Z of -0.01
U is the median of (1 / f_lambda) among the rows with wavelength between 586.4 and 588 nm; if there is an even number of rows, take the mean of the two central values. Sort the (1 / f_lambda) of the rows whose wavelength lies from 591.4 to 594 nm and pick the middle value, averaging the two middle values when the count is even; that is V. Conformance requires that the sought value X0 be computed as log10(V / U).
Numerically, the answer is -0.002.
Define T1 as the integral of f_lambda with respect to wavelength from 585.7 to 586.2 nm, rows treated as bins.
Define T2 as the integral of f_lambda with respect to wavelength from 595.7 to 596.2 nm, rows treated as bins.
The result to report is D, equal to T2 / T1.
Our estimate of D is 1.1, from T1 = 12.5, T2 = 13.2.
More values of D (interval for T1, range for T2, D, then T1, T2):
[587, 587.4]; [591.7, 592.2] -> 1.3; 10.2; 12.8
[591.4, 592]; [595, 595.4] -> 0.7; 15.4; 10.4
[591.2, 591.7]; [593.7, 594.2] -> 1.0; 12.8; 13.0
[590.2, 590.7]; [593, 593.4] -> 0.9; 11.8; 10.1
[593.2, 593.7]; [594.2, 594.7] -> 1.0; 12.6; 12.9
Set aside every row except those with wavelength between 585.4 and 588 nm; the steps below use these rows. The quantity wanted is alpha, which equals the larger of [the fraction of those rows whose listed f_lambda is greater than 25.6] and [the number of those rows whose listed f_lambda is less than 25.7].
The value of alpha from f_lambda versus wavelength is 8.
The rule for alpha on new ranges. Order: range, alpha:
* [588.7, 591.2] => 10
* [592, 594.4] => 7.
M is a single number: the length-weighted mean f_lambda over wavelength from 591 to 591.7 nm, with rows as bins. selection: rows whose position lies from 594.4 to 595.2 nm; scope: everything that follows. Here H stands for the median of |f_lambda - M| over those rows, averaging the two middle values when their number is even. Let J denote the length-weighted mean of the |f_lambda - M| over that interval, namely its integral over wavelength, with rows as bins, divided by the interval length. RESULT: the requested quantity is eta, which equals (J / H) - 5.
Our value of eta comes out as -3.8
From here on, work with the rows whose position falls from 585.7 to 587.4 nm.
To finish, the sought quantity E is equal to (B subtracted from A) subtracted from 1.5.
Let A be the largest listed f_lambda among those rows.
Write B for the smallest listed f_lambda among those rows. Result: -0.4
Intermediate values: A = 26.28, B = 24.34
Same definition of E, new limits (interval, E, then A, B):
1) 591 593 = -0.4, 26.25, 24.31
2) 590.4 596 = -1.7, 27.02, 23.84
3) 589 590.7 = -3.5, 23.84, 18.85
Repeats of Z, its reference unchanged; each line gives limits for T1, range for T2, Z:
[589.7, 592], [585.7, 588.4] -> 0.04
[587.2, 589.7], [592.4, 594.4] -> 0.04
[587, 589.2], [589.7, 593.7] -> -0.09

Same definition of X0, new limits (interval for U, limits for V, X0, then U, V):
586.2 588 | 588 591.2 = 0.058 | 0.0395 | 0.0451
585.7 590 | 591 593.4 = -0.011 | 0.0409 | 0.0399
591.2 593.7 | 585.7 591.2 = 0.011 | 0.0400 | 0.0410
